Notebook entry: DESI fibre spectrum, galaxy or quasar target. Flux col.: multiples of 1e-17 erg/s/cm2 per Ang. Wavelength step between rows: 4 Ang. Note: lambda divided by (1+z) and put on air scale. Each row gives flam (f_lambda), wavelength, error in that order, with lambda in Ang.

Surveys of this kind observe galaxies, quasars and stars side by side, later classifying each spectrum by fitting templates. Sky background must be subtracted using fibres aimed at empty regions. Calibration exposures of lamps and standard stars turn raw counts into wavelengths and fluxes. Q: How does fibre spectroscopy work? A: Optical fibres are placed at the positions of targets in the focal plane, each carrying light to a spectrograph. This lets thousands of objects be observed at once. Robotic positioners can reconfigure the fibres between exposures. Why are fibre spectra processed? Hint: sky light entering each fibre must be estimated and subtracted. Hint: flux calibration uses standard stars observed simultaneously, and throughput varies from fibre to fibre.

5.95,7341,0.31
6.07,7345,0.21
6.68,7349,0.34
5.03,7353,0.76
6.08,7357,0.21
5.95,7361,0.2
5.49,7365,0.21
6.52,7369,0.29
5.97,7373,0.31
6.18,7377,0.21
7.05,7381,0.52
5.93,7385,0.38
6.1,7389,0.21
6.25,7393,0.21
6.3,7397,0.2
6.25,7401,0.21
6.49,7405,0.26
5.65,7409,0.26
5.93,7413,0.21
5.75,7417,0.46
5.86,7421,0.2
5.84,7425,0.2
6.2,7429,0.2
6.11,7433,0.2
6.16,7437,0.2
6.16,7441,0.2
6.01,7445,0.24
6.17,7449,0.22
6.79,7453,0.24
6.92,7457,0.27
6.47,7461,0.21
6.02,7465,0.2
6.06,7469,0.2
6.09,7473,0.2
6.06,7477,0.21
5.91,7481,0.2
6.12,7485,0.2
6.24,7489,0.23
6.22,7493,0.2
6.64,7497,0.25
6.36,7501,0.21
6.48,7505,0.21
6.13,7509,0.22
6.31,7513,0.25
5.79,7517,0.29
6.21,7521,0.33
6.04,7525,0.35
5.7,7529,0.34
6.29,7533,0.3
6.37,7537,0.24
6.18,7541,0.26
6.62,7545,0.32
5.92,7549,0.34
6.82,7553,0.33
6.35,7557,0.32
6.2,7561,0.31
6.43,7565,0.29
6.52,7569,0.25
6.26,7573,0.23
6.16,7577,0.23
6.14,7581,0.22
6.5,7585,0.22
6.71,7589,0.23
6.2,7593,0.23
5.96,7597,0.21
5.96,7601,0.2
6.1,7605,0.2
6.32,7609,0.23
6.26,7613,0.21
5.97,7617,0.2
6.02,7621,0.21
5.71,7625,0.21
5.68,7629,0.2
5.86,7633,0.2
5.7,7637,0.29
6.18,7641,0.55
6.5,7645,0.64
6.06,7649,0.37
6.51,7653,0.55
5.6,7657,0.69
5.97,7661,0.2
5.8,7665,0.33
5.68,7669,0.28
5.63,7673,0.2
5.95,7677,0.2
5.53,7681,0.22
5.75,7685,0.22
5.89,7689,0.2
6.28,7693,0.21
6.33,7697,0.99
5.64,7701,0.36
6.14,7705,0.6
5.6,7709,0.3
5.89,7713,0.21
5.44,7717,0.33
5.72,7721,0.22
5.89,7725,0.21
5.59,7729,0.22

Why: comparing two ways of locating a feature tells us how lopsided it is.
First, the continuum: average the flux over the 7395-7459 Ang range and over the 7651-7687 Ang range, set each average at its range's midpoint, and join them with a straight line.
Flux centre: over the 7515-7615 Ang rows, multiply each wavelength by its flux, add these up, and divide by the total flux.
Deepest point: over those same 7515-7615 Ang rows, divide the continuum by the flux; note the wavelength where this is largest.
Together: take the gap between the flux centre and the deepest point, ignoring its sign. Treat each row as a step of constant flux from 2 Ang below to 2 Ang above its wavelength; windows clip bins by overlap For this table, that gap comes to 36.2 Ang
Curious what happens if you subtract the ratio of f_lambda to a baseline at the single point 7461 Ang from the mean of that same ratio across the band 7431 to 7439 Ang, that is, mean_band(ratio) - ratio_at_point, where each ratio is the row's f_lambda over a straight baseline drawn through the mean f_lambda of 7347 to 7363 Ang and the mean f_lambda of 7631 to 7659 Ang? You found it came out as -0.05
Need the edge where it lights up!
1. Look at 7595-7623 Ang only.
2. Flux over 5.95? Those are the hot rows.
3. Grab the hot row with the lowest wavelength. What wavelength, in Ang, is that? 7597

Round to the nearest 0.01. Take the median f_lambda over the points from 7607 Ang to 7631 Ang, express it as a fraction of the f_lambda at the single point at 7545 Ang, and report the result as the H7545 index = 0.91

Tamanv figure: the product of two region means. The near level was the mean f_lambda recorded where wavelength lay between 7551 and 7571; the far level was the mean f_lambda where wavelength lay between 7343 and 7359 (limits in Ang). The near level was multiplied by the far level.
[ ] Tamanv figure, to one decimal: 38.6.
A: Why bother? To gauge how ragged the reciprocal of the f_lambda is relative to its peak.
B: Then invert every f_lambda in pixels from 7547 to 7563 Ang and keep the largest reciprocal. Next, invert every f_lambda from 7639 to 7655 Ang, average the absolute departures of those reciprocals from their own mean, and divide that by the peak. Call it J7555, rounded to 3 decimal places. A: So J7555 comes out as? 0.029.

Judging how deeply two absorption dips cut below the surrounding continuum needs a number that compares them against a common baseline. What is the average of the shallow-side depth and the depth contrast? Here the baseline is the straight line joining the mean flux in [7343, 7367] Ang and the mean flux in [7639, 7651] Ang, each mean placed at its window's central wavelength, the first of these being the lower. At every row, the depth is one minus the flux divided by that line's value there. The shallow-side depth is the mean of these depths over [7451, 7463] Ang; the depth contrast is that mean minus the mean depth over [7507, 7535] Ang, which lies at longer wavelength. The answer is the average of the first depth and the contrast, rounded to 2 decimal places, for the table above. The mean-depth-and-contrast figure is -0.12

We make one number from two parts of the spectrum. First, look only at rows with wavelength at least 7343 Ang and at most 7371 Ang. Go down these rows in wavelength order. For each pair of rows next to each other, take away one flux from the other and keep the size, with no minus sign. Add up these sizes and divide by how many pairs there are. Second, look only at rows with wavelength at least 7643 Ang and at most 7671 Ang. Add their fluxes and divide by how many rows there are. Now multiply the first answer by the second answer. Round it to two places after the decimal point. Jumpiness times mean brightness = 4.94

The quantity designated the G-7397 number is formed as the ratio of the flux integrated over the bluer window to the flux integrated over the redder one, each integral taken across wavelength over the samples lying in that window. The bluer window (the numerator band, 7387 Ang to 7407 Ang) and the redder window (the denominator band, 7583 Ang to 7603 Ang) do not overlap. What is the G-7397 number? 1.00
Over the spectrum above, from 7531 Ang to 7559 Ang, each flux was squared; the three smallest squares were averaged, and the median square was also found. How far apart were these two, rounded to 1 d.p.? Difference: 2.7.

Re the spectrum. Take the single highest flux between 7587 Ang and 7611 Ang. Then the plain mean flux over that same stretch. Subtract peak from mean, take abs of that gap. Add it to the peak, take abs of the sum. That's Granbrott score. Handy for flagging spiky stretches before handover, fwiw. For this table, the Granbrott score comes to 7.2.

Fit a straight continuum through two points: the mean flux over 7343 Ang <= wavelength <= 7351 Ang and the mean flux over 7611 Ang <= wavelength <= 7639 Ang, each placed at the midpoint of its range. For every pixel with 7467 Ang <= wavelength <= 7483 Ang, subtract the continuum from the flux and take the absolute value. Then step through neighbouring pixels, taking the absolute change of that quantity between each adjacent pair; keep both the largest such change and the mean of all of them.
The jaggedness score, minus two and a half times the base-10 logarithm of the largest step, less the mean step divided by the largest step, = 1.6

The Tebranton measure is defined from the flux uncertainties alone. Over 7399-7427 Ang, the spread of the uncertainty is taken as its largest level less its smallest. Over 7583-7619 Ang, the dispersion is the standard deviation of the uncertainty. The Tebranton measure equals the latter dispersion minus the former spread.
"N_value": -0.25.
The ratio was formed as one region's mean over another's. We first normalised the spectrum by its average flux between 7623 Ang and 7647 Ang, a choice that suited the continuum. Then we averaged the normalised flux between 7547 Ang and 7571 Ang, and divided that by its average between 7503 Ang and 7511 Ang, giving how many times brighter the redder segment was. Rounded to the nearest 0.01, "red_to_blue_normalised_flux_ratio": 1.01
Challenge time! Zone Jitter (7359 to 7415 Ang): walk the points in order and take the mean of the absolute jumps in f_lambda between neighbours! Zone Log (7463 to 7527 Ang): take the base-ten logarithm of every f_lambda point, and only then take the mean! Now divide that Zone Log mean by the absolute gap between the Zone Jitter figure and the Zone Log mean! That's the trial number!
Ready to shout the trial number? 2.42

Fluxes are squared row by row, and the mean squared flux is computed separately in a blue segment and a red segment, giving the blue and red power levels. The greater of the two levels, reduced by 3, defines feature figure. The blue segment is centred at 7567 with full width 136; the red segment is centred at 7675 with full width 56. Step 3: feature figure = 35.4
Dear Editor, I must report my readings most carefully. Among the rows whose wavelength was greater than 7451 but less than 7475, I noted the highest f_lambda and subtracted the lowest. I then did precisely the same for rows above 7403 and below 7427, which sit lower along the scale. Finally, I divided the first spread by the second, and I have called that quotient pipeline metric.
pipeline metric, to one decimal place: 1.1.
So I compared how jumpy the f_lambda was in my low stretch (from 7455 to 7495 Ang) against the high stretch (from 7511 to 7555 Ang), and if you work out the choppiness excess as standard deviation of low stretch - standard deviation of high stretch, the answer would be -0.04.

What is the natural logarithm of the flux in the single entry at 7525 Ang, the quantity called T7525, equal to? 1.80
